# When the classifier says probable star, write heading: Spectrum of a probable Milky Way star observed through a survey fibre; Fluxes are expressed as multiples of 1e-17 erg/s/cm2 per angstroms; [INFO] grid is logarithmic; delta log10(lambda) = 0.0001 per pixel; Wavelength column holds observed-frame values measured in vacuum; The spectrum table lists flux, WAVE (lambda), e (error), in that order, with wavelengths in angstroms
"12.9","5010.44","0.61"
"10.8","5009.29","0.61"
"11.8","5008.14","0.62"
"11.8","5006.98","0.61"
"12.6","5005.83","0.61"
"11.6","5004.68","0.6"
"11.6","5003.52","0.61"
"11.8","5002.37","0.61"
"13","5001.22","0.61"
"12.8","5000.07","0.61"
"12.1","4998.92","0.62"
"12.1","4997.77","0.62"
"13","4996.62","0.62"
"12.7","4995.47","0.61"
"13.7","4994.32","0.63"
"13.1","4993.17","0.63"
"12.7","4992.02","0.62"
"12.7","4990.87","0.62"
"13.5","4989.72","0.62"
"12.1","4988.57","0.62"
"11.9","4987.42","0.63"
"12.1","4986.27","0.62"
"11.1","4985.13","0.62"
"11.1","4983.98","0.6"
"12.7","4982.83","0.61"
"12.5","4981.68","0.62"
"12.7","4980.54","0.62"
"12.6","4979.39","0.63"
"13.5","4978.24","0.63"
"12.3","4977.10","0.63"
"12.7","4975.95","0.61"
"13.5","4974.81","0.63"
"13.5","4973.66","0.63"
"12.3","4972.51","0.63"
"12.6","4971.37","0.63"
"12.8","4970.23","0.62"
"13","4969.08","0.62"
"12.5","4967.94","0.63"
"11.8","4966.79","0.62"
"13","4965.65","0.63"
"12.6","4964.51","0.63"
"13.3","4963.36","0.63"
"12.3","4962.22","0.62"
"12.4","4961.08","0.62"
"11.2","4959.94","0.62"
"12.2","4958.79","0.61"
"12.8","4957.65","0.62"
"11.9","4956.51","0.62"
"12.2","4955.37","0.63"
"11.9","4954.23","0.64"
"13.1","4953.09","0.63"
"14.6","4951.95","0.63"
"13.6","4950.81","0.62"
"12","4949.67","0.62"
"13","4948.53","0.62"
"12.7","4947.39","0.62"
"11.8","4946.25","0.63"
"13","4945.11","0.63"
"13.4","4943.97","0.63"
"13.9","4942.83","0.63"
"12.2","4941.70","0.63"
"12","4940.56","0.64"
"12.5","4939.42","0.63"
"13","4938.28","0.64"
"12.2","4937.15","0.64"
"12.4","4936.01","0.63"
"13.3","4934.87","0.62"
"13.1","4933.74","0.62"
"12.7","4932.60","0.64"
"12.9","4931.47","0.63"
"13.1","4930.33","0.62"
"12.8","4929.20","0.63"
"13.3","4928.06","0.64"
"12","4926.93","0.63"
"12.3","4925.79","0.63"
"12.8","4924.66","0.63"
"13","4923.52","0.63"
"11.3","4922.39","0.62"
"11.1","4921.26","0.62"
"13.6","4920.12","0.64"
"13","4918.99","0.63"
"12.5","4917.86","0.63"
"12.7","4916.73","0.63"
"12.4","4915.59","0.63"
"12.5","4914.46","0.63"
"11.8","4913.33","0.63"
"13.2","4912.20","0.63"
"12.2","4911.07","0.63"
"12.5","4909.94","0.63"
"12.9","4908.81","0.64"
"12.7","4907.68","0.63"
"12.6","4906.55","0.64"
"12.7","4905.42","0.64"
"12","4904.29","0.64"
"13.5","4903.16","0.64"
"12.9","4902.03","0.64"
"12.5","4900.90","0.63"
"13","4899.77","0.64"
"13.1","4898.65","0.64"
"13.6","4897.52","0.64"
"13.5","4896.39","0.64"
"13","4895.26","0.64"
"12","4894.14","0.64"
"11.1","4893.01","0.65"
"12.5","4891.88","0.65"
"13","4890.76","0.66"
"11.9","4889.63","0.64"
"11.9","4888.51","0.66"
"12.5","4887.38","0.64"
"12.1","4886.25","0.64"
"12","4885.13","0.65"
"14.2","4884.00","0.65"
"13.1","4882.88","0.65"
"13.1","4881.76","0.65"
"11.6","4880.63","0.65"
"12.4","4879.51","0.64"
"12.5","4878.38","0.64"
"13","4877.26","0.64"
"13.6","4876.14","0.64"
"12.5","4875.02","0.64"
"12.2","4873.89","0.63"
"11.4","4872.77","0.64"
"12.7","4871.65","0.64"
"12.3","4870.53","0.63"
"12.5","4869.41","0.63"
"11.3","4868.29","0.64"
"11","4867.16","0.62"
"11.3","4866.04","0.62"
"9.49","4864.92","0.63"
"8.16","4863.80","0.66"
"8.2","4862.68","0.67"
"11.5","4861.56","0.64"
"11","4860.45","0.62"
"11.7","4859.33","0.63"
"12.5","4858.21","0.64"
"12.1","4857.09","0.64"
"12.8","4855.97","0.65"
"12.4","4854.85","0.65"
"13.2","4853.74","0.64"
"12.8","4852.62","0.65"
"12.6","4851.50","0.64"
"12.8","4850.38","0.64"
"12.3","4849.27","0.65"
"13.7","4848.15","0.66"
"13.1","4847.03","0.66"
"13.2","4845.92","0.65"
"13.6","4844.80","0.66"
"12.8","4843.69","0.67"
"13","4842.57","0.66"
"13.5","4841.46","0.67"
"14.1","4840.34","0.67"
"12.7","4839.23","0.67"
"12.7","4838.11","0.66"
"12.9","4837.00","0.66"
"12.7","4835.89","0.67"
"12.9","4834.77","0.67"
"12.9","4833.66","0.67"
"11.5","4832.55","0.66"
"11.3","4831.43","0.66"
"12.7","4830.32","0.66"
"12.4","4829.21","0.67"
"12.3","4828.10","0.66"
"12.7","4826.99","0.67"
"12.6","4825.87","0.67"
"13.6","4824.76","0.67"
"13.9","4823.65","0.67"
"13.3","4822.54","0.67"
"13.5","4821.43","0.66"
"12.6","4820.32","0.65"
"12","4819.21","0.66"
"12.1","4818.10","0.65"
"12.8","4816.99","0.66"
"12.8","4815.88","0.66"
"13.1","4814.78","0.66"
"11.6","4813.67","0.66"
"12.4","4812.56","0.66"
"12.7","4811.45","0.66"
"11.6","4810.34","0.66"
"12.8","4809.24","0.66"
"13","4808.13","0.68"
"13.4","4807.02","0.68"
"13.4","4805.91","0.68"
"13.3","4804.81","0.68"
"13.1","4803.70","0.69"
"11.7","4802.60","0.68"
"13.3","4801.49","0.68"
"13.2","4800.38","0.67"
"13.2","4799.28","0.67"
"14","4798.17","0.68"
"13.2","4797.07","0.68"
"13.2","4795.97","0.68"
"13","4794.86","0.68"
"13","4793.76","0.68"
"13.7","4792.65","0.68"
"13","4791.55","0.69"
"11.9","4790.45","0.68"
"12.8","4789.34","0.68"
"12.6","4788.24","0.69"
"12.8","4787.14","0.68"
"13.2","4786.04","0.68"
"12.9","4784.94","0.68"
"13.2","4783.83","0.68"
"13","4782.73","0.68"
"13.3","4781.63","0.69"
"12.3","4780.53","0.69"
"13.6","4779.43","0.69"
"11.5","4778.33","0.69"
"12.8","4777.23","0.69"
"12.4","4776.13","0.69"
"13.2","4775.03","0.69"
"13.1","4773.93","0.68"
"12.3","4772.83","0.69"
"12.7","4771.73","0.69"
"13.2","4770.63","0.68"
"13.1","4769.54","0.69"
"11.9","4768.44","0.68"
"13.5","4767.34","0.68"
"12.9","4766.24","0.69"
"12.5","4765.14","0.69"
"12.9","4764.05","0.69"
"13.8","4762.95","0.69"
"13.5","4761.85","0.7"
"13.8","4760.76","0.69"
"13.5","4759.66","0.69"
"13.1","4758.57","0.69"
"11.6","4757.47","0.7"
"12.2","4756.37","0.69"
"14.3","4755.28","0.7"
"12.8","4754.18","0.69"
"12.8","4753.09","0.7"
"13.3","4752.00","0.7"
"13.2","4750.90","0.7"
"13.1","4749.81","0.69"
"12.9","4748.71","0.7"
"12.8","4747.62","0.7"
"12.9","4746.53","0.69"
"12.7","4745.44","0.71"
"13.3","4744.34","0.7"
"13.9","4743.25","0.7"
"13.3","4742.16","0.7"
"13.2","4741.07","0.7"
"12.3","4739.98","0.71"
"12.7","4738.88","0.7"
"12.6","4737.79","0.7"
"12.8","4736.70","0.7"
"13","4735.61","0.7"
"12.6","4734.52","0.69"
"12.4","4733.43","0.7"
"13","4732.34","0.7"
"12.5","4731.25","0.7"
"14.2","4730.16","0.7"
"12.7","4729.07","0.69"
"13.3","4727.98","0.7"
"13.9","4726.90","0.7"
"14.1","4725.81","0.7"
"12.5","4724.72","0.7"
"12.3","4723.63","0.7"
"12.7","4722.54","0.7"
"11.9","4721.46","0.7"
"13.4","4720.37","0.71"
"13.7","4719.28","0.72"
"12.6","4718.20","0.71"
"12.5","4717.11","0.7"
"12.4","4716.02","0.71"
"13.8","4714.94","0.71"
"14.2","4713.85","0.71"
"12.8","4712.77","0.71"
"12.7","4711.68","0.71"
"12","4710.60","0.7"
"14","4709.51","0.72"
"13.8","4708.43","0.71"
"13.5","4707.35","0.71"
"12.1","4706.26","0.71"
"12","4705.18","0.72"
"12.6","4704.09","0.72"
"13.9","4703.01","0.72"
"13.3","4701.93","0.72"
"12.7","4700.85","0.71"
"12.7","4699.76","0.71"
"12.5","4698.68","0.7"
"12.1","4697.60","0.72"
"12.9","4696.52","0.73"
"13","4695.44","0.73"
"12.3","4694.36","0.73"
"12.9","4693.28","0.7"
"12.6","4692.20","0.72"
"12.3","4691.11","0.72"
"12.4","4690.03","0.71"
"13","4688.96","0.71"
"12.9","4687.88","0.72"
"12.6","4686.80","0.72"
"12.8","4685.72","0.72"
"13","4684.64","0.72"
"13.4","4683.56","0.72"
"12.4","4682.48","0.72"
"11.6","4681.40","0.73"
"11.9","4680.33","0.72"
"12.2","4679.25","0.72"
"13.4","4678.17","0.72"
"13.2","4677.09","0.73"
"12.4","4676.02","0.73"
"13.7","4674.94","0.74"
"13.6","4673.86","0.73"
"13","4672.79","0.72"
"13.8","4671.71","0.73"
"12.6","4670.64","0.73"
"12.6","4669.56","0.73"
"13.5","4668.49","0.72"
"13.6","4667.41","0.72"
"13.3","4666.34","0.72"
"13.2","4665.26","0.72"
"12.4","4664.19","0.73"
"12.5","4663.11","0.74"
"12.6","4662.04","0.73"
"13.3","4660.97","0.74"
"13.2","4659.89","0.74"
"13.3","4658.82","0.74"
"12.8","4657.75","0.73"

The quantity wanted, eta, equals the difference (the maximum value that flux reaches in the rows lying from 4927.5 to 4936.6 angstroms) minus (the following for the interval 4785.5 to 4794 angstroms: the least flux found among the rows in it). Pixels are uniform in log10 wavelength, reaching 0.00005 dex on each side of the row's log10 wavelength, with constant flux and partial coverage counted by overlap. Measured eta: 1.4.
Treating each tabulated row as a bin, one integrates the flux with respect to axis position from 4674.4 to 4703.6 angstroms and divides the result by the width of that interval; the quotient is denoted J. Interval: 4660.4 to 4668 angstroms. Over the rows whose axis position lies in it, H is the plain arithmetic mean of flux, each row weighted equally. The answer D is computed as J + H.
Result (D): 25.7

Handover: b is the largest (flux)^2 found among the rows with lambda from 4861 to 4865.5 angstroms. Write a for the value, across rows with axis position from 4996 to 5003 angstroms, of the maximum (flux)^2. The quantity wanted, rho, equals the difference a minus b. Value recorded 37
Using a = 169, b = 132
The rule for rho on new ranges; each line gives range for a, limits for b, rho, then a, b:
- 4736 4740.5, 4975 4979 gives -18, 164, 182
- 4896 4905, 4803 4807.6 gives 5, 185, 180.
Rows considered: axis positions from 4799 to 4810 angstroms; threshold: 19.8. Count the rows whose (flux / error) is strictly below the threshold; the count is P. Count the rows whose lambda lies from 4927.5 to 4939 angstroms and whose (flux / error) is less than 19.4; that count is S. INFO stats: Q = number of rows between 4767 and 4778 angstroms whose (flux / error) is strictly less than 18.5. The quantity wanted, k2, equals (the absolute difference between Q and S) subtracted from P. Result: 7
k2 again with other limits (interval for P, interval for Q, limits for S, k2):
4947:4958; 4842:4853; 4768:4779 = -5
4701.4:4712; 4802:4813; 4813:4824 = 6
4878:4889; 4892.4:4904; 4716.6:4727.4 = 0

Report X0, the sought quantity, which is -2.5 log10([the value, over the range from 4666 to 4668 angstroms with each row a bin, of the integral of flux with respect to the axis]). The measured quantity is -3.58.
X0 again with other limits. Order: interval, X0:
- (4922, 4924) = -3.47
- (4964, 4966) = -3.52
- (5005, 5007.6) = -3.75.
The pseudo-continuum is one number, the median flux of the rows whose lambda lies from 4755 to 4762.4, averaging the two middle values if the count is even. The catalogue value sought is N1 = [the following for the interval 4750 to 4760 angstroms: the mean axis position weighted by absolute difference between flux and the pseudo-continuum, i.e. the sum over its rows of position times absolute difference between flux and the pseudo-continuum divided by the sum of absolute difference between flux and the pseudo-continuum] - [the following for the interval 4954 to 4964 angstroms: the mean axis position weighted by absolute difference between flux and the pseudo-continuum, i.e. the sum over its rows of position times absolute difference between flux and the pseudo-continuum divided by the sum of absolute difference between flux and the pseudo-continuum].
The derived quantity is -202.6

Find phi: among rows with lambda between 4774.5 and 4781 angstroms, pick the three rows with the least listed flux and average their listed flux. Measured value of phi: 12.1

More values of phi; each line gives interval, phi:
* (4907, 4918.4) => 12.1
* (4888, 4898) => 11.6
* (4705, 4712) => 12.0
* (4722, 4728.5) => 12.5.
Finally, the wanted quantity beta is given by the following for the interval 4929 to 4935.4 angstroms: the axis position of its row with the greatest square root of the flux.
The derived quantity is 4934.87 angstroms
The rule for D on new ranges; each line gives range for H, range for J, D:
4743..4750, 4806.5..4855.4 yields 25.9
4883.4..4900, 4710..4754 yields 25.6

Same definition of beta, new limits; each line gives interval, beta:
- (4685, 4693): 4688.96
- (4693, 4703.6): 4703.01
